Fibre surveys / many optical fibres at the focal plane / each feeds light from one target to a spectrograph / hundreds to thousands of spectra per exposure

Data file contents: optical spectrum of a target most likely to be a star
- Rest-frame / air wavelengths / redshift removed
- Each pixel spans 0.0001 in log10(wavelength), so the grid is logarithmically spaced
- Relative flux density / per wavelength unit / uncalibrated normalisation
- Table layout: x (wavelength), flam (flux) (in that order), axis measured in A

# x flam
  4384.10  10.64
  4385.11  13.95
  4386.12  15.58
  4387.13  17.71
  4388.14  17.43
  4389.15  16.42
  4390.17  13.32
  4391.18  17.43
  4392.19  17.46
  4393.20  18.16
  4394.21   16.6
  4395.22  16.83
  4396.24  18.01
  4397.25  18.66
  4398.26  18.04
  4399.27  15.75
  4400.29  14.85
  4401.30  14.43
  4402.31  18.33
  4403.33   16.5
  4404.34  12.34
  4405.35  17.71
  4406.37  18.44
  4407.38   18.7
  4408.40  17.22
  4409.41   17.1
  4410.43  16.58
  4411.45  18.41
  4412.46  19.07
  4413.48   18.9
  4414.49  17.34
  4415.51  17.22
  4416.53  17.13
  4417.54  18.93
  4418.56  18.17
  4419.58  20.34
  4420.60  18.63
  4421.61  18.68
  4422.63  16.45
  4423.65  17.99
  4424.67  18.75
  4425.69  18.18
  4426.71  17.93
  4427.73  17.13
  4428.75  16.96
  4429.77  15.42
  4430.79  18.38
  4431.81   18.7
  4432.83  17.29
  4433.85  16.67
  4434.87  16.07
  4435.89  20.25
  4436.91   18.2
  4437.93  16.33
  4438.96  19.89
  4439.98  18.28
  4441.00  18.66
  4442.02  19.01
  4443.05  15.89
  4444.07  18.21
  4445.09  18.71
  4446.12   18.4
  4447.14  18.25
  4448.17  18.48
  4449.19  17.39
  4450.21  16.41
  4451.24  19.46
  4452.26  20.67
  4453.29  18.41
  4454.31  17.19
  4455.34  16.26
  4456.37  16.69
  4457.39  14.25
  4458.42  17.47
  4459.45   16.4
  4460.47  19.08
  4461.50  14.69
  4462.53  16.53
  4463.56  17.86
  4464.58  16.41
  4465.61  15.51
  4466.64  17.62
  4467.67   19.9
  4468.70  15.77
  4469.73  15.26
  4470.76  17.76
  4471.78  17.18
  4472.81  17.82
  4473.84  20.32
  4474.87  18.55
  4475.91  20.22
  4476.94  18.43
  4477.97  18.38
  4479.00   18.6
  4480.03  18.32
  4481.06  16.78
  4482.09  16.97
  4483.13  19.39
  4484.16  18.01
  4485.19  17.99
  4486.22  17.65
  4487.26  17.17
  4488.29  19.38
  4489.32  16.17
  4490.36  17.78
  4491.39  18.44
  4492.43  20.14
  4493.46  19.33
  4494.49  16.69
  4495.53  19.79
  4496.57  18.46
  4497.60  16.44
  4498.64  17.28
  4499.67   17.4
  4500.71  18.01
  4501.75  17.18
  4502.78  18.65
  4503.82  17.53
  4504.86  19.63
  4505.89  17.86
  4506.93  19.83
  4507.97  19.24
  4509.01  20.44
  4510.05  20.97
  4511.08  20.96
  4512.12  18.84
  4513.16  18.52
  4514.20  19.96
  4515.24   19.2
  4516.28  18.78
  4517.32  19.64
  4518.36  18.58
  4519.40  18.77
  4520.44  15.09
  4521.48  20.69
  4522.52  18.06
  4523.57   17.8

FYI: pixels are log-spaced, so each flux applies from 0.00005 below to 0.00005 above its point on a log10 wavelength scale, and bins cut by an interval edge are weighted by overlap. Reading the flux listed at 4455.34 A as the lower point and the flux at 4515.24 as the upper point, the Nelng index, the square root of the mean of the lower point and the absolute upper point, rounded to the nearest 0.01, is 4.21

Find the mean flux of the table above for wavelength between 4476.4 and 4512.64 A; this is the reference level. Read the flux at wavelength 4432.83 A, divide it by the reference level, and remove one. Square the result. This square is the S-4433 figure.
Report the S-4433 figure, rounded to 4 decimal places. 0.0037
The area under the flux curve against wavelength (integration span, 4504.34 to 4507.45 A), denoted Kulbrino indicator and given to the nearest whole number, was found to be 59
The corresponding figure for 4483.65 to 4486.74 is 55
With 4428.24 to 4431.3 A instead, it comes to 52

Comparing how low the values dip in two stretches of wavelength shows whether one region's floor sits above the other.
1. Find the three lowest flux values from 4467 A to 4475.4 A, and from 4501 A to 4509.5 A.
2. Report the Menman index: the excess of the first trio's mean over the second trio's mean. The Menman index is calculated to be -1.5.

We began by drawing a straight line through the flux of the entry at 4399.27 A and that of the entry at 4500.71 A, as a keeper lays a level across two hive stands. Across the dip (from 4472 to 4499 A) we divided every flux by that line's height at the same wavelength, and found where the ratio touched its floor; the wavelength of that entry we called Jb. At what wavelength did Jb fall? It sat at 4489.32 A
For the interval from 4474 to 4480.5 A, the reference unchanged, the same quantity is 4480.03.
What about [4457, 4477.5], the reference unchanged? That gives 4457.39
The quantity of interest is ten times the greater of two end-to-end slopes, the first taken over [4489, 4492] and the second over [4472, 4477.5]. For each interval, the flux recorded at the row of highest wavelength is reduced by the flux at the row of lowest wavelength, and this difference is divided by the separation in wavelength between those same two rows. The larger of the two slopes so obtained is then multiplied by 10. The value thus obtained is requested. 11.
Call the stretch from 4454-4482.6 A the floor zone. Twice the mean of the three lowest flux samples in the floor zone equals 29.5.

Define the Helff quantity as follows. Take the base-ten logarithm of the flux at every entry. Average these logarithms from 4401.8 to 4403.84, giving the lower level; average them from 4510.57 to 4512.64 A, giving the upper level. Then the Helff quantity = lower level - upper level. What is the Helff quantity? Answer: -0.06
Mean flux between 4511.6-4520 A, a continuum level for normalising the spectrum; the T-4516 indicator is 19.0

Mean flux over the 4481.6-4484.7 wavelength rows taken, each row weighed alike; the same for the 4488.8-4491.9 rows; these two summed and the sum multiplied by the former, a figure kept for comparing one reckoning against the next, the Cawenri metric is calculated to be 645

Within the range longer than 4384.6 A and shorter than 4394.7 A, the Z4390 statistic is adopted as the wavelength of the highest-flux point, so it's 4393.20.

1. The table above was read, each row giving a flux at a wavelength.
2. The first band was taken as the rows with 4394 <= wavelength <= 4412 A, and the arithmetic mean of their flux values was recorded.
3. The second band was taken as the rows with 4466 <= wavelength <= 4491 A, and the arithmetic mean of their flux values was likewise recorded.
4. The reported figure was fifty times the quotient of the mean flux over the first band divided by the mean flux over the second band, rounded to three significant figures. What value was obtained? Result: 47.1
